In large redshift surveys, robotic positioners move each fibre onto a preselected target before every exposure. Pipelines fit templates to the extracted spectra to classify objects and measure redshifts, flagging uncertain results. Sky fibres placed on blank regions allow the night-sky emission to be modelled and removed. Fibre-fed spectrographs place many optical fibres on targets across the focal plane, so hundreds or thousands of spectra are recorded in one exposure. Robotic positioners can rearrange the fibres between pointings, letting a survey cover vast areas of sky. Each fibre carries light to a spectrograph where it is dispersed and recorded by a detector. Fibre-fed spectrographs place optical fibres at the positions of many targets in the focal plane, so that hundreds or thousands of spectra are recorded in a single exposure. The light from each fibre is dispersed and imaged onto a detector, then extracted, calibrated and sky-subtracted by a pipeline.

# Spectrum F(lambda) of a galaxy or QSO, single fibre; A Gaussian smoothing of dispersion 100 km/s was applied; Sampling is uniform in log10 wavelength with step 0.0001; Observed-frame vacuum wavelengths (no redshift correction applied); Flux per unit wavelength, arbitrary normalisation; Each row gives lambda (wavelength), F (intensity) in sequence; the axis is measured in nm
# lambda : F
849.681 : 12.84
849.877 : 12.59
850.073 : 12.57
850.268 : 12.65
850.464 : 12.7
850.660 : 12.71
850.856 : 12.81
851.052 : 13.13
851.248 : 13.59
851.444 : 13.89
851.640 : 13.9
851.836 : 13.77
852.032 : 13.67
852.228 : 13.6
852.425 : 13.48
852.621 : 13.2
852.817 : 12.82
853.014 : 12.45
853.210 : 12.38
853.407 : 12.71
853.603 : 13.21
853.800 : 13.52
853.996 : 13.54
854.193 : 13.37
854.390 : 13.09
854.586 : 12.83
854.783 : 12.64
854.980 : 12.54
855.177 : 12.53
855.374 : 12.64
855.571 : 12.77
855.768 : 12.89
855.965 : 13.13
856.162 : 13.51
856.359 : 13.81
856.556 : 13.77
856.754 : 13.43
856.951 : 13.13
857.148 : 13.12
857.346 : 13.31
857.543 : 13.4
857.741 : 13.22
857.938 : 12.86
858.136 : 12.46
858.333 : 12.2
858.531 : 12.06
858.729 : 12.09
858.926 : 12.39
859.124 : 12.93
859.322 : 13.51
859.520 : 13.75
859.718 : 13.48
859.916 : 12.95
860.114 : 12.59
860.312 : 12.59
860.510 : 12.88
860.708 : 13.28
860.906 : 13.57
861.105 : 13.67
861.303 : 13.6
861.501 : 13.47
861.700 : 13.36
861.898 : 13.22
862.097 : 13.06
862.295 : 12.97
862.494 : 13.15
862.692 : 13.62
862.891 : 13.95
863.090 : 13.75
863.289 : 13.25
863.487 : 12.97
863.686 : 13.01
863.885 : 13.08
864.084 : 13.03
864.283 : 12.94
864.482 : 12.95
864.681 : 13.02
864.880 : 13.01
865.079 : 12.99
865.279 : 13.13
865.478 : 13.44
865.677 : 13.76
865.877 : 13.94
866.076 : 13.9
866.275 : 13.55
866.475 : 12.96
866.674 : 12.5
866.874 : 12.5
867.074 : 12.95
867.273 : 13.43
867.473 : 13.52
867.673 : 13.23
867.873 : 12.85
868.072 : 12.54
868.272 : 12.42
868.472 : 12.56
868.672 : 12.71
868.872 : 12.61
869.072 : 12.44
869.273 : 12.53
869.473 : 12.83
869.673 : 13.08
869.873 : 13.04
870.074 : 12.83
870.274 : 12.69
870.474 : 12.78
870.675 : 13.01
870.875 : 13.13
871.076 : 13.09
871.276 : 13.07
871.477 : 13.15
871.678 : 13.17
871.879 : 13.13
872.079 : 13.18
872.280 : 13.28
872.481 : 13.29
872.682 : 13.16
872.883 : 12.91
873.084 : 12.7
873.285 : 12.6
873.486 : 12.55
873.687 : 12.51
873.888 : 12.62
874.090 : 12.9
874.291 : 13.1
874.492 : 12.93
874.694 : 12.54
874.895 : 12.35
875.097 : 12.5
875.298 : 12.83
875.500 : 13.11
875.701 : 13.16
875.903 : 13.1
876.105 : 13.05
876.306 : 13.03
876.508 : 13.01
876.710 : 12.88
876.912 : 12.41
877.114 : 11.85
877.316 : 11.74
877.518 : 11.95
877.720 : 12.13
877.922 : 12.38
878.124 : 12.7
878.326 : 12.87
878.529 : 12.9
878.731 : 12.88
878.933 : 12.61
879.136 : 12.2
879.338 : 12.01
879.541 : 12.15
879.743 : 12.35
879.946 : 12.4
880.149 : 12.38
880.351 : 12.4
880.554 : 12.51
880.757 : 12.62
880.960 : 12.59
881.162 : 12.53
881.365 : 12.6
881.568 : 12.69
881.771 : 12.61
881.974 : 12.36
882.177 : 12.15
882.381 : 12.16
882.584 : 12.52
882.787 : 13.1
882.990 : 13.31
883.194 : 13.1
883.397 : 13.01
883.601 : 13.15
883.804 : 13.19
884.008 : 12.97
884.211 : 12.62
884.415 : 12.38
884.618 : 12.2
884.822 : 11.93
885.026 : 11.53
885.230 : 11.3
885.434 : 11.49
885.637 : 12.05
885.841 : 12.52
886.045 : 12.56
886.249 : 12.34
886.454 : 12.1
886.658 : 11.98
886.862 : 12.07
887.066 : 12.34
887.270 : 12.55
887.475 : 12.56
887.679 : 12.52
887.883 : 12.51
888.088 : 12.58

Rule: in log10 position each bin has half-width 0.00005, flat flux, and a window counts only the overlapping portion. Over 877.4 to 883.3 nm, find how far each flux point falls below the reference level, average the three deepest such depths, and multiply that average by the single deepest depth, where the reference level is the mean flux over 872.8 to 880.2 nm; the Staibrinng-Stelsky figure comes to 0.37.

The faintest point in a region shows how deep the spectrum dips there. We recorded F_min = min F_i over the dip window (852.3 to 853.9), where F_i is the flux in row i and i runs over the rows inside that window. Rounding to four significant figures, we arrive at 12.38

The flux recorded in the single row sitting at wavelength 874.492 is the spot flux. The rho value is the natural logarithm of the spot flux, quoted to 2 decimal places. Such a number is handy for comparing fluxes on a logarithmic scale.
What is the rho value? 2.56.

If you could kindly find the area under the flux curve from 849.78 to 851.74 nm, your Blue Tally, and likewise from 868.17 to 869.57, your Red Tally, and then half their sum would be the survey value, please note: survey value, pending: 22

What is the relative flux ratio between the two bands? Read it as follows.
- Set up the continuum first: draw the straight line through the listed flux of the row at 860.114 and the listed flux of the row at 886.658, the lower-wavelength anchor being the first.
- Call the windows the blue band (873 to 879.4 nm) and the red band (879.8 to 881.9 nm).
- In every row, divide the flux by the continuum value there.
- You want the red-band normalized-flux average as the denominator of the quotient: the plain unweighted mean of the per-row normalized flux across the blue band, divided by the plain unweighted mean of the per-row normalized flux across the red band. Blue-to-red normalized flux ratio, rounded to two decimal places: 1.00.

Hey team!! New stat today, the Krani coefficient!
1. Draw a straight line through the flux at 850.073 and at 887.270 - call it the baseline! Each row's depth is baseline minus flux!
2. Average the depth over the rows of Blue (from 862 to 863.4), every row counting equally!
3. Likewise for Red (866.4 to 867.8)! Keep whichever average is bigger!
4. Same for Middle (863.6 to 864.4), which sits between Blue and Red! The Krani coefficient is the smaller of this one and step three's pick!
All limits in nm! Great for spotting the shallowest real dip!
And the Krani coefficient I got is -0.45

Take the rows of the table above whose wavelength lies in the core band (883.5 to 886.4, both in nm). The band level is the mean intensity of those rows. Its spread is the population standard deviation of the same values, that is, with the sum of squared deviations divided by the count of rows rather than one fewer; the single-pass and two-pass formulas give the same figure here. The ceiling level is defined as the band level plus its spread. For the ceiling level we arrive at 12.9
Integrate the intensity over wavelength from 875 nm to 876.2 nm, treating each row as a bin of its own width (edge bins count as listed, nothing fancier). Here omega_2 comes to 16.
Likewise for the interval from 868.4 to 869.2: 10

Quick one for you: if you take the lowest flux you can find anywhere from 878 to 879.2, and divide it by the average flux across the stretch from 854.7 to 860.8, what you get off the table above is 0.941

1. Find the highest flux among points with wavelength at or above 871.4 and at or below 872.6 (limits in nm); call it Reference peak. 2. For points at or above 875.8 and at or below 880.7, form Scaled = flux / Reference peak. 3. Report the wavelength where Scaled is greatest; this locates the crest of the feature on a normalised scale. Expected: 875.903 nm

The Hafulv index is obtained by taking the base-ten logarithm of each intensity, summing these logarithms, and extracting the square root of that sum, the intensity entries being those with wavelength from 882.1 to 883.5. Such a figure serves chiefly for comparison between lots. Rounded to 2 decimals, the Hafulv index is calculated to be 2.78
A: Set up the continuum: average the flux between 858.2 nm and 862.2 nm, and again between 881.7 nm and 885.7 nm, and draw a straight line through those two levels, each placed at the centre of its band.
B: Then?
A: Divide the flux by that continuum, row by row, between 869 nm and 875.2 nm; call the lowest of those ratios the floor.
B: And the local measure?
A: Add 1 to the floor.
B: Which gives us 1.97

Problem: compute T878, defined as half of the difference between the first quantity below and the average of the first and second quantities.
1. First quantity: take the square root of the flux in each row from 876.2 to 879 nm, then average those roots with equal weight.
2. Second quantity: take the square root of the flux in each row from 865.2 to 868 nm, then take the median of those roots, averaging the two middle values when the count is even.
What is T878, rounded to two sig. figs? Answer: -0.028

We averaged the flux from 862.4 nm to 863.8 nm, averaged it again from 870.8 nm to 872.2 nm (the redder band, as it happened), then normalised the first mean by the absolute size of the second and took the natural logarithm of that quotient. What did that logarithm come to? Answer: 0.019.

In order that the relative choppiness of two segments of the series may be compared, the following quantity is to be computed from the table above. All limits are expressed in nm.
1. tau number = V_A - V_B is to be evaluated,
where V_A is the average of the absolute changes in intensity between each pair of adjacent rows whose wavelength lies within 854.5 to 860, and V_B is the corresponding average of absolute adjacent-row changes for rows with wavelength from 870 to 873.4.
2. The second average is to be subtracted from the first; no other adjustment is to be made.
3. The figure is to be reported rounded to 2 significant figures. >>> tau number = 0.13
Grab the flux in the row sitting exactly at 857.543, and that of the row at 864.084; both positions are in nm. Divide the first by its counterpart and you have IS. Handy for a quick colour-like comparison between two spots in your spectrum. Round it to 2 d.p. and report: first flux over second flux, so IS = 1.03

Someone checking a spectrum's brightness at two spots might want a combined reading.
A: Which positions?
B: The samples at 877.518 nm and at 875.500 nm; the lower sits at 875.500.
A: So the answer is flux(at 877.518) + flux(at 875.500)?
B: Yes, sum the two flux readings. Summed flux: 25.1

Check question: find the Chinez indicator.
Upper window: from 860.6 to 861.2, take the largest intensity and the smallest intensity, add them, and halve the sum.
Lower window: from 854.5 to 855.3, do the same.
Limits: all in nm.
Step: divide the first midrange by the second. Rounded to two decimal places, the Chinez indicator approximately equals 1.06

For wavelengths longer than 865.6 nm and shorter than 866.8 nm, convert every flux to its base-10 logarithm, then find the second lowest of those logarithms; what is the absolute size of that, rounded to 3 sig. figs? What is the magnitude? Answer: 1.11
